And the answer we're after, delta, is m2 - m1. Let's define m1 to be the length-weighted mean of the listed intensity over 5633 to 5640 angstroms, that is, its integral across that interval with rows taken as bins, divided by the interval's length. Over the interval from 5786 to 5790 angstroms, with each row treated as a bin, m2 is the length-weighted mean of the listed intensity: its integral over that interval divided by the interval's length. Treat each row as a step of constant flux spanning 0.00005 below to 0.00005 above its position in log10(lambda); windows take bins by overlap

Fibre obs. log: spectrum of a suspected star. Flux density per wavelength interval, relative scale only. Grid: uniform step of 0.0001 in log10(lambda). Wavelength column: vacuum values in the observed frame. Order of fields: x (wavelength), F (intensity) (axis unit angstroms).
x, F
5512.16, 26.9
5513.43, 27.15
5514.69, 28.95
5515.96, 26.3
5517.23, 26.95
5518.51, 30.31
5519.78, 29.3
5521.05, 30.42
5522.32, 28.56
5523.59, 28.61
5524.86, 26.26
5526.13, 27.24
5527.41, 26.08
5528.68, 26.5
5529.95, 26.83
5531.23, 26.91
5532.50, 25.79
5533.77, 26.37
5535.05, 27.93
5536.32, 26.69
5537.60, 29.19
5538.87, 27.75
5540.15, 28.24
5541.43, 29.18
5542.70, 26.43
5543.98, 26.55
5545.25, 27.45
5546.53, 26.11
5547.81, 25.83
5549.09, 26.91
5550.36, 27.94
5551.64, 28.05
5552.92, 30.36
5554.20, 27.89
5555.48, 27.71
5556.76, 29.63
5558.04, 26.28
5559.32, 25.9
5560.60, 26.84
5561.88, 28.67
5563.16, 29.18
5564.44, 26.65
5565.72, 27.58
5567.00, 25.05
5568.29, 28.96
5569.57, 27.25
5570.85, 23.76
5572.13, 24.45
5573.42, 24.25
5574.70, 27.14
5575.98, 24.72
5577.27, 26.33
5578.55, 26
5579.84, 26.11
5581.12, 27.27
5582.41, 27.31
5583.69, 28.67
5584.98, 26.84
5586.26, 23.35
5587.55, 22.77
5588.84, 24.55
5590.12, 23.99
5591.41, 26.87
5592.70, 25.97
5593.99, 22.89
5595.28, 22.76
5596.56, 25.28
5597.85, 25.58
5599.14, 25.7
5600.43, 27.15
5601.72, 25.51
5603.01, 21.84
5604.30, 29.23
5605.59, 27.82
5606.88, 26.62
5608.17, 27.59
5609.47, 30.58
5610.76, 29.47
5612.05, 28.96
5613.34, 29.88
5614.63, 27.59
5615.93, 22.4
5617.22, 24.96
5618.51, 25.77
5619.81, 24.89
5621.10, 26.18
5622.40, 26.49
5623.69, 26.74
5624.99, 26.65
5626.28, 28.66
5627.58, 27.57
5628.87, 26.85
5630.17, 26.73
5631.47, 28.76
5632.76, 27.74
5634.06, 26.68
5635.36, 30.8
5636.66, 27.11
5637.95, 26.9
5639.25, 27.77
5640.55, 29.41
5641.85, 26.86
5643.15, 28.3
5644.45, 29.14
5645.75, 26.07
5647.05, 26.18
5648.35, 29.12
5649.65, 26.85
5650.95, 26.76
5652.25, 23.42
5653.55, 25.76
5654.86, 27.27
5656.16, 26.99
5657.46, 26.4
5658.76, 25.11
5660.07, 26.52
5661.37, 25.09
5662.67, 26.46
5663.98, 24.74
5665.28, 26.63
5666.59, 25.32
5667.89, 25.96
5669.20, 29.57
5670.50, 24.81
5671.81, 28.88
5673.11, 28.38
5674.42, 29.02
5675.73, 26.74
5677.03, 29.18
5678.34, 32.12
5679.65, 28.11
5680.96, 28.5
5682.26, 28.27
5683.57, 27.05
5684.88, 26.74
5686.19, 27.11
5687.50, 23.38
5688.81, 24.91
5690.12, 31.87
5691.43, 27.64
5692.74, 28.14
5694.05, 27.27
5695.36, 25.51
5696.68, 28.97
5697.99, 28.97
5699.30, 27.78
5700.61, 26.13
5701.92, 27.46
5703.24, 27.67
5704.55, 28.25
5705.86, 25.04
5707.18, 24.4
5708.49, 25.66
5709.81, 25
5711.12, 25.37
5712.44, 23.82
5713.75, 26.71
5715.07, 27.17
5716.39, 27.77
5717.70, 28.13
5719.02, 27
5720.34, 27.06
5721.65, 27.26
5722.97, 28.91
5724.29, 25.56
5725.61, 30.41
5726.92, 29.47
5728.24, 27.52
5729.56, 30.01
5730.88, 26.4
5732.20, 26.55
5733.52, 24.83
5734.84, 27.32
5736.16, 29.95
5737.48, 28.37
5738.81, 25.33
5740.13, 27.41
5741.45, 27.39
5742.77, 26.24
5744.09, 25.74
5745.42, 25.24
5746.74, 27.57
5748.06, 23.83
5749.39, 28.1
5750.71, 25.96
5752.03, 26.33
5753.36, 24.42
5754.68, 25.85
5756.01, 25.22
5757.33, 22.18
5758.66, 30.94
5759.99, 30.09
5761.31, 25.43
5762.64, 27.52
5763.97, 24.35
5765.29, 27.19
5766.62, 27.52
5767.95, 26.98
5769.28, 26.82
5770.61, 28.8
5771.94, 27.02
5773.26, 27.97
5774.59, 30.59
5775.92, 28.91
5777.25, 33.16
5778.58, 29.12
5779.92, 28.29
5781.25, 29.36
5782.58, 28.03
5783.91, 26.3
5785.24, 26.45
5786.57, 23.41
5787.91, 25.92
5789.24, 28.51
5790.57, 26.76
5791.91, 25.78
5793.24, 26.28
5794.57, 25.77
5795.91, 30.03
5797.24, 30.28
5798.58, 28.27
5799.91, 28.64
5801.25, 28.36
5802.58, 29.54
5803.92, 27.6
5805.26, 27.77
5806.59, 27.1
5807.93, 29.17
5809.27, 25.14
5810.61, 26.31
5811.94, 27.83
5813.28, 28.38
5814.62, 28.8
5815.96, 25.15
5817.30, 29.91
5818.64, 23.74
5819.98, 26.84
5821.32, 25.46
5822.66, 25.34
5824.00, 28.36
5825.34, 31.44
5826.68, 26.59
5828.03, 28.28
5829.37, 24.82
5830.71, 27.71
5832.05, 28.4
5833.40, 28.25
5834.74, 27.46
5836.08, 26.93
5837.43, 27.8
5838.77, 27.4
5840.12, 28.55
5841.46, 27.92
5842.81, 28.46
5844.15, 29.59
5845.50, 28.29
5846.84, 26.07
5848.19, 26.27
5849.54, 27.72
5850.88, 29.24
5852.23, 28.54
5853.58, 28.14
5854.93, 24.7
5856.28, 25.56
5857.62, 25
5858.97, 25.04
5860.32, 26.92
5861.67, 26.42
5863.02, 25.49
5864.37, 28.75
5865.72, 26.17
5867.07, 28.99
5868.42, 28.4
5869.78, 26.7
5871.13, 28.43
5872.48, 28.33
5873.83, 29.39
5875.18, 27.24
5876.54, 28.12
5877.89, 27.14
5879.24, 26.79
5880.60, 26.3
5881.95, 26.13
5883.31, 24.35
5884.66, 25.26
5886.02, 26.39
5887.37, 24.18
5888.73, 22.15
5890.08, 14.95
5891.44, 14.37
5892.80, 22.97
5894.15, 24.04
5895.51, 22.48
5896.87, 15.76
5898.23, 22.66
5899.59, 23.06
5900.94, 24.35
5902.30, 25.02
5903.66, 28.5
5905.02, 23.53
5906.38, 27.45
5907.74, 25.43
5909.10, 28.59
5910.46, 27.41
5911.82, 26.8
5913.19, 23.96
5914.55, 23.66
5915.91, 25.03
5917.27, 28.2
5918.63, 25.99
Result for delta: -1.8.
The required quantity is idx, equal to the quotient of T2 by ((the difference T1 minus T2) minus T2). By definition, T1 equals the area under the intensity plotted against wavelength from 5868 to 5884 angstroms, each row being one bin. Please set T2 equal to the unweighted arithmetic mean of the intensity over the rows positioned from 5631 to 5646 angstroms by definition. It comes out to 0.0736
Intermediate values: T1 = 436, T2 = 28.0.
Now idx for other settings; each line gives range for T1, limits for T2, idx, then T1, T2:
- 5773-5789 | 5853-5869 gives 0.0671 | 450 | 26.6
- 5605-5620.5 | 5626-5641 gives 0.0763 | 422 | 27.9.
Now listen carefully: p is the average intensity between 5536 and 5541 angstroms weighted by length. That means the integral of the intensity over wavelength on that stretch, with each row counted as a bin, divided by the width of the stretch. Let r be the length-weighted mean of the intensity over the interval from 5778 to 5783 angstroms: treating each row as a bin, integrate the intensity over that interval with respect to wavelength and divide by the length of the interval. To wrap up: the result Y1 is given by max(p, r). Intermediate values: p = 28.1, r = 28.7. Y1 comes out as 28.7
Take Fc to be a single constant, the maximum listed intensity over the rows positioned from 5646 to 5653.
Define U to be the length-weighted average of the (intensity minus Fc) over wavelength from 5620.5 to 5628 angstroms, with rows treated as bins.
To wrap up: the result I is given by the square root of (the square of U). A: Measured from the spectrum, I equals 2.1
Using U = -2.1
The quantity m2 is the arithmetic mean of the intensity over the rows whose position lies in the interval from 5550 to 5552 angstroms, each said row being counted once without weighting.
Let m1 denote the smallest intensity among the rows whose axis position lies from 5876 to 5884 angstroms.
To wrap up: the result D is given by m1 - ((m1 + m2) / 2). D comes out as -1.8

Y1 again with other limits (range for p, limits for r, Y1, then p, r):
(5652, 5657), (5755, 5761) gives 26.9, 26.1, 26.9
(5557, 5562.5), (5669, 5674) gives 27.8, 27.1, 27.8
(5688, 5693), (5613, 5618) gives 28.0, 28.0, 26.0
